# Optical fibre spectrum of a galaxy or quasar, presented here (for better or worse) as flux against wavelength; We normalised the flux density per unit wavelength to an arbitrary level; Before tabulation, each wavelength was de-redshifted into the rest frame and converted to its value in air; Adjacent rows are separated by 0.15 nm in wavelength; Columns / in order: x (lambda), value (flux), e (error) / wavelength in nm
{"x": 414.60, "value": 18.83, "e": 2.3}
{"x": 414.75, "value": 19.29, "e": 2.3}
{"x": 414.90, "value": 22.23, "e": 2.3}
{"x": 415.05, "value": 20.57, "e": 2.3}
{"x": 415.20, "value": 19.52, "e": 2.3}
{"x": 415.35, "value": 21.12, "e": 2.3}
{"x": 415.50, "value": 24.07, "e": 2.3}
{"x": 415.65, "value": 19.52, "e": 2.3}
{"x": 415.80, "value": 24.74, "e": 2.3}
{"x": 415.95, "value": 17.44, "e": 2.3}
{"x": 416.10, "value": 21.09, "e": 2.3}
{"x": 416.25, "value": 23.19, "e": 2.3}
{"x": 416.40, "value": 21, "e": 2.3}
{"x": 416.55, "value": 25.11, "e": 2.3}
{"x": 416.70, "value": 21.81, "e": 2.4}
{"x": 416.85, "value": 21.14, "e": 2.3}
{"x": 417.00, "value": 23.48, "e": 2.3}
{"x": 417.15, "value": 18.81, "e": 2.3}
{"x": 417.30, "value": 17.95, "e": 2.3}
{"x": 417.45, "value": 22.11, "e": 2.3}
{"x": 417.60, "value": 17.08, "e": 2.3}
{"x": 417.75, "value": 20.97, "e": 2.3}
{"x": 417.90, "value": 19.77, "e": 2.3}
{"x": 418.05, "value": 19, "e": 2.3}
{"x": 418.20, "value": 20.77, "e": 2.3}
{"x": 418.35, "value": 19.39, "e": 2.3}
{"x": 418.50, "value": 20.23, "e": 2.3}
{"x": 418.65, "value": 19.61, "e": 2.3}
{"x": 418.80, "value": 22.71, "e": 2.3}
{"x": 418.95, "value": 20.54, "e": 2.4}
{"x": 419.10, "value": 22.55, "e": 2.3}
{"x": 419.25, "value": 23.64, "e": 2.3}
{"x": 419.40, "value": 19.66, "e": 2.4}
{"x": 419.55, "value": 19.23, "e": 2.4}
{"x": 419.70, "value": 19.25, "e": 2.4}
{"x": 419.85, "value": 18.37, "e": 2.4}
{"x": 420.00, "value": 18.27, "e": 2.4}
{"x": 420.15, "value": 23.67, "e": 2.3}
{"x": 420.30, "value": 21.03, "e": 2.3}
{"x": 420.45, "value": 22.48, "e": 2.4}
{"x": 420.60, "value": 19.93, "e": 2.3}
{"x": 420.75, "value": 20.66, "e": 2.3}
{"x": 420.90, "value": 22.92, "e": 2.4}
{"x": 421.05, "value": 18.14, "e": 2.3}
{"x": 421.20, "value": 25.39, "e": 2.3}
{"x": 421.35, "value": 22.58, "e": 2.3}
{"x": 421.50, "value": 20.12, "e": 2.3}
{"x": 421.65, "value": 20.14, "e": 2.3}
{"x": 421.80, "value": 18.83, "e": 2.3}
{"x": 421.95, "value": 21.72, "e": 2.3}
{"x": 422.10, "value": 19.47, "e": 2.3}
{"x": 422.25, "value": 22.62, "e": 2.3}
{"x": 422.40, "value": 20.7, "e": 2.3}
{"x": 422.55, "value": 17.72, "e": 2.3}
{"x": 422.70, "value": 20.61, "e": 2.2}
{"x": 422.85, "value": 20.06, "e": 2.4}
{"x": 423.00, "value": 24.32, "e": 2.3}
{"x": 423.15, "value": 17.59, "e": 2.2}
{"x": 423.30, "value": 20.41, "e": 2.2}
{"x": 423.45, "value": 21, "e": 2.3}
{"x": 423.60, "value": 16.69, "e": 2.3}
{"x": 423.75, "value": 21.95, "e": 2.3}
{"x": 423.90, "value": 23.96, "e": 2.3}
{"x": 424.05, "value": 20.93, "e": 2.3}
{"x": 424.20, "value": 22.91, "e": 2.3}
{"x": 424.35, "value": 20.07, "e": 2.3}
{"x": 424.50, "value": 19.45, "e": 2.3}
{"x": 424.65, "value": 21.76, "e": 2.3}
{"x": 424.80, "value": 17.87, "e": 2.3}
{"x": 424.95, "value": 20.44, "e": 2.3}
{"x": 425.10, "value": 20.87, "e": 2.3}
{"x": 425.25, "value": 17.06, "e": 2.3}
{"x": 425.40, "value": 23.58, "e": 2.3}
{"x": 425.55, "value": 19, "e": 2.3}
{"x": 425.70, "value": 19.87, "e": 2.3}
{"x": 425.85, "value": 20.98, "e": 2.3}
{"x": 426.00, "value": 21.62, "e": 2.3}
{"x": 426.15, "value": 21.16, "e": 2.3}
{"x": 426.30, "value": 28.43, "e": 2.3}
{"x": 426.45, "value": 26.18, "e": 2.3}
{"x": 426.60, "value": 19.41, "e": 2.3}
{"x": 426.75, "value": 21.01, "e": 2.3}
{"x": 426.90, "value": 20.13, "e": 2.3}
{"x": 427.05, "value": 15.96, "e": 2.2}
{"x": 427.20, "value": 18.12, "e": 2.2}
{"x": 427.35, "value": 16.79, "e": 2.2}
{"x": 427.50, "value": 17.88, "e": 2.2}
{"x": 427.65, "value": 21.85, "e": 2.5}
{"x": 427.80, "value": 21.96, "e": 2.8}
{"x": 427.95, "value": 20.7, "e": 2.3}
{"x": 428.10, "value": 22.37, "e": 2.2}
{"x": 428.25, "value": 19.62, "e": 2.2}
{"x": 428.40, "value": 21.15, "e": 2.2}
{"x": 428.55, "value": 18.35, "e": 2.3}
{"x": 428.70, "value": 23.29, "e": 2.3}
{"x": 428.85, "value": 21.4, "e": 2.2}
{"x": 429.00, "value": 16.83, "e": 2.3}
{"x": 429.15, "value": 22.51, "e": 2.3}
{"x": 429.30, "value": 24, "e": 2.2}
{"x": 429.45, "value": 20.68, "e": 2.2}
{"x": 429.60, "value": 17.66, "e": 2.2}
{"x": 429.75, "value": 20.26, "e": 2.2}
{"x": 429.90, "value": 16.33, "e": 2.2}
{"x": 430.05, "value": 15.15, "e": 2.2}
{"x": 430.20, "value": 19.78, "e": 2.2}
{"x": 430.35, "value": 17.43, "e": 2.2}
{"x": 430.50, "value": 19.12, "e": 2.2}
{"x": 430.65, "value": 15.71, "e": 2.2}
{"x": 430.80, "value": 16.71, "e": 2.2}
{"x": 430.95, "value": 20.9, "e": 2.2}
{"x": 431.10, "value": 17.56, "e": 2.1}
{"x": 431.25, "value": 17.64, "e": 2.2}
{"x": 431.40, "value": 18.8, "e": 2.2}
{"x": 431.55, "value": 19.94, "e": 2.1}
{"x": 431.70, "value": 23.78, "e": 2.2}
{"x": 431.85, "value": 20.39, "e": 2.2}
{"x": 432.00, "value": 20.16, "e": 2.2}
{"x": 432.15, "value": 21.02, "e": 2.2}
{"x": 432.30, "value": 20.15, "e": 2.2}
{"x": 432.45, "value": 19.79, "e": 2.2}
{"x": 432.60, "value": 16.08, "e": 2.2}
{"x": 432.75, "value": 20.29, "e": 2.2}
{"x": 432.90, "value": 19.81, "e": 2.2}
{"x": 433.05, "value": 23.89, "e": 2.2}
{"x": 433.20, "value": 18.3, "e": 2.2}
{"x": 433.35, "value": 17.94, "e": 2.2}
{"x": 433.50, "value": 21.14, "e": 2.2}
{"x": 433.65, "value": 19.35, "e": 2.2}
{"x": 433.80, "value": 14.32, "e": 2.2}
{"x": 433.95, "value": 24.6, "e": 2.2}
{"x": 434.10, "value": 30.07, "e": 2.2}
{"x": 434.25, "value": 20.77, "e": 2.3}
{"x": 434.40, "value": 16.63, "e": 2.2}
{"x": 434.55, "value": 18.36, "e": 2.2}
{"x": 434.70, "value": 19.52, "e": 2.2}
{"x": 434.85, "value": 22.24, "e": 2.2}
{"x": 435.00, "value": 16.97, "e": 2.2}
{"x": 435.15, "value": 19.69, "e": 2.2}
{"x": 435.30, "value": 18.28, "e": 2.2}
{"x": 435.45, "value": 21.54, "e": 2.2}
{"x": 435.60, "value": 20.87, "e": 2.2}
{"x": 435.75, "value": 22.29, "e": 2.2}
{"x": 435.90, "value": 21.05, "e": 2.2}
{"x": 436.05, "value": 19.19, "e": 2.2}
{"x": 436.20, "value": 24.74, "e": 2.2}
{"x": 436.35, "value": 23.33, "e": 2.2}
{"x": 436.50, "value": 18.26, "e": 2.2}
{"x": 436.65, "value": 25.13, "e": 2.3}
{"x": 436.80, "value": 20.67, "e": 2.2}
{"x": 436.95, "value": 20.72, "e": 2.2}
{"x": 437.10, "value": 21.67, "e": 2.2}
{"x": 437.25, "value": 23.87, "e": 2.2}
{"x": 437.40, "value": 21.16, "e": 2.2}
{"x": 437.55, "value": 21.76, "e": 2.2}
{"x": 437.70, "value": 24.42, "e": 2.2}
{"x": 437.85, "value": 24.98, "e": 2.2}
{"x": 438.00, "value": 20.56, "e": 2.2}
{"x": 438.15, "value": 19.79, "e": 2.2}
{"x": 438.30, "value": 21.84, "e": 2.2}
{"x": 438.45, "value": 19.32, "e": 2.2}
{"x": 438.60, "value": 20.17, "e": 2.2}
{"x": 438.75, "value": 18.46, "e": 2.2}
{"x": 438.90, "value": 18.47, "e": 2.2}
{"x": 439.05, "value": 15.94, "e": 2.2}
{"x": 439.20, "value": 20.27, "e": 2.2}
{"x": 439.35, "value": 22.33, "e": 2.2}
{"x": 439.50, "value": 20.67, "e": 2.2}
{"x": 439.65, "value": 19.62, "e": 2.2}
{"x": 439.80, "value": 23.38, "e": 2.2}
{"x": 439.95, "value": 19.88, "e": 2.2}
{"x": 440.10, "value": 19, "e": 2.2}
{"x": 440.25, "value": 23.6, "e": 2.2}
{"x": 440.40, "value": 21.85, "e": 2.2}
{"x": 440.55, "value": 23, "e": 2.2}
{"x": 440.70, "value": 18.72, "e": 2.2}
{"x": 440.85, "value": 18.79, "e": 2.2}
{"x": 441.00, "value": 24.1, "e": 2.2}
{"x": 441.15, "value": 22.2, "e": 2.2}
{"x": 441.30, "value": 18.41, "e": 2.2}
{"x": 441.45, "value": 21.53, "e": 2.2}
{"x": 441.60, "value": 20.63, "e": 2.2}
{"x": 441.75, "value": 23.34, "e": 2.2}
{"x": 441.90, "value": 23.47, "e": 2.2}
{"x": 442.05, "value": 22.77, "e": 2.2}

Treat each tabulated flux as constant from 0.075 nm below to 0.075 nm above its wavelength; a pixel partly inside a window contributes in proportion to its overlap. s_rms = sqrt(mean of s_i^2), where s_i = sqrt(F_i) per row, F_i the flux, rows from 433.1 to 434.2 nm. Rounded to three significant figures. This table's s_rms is 4.56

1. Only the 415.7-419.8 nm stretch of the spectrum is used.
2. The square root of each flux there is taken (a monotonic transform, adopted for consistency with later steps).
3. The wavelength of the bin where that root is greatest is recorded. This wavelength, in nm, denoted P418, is 416.55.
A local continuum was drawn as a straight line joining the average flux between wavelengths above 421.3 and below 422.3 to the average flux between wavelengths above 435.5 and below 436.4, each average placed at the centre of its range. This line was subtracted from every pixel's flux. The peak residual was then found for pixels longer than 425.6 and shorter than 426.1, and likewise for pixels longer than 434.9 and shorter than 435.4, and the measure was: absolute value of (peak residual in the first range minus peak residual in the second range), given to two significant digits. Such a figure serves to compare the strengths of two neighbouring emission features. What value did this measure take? 2.7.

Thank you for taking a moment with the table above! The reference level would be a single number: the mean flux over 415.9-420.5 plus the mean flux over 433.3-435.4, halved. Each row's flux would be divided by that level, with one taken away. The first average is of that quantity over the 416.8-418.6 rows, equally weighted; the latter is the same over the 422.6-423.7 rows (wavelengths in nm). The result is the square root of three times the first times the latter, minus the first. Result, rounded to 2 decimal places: 0.04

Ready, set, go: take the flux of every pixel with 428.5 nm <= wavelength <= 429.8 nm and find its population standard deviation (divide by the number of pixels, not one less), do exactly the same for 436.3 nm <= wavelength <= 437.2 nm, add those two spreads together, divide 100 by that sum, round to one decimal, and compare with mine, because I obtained 22.0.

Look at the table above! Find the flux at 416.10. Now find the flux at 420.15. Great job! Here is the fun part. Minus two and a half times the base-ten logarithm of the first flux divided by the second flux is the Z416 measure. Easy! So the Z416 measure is 0.1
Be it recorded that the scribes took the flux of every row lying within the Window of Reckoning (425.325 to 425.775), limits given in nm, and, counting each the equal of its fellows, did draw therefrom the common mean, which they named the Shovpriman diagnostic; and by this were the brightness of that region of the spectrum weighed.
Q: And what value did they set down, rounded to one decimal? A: 20.8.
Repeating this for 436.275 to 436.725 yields 22.2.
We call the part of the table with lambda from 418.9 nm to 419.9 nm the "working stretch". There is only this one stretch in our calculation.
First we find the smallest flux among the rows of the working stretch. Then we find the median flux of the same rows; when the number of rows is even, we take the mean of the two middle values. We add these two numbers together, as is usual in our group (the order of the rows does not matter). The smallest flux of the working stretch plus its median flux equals 38.0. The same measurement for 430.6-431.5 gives 33.3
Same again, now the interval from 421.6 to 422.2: 38.6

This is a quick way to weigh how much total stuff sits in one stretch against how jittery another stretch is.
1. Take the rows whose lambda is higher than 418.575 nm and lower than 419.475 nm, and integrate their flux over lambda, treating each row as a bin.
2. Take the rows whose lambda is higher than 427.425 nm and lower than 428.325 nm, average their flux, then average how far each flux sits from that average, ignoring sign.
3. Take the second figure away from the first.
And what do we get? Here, 18.0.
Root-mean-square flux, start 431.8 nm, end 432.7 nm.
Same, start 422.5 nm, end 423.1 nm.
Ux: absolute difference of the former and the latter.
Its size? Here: 1.1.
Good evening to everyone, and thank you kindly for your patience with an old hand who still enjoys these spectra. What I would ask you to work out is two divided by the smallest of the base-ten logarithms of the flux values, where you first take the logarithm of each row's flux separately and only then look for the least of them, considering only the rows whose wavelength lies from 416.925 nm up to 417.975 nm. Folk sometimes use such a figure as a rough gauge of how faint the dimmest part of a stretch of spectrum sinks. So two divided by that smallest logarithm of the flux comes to 1.62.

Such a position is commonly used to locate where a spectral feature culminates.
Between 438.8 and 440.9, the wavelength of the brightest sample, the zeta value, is 440.25 nm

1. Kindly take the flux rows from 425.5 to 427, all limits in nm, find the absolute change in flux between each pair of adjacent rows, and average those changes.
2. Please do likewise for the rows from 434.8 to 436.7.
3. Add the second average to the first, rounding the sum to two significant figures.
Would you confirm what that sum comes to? 5.5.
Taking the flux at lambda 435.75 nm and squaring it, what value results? 497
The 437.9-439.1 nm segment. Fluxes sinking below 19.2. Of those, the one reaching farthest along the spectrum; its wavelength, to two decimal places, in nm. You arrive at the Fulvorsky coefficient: 439.05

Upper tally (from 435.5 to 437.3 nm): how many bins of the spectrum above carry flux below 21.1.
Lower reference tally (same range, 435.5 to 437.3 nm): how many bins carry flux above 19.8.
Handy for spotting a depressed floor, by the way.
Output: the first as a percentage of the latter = 60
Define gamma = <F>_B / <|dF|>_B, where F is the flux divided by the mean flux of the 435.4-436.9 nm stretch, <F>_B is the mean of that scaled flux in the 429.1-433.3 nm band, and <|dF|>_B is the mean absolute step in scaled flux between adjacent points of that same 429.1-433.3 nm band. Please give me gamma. 7.9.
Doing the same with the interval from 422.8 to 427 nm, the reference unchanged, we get 7.1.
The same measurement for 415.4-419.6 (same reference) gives 7.7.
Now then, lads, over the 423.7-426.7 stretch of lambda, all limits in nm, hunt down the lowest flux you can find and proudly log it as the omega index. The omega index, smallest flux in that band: 17.06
